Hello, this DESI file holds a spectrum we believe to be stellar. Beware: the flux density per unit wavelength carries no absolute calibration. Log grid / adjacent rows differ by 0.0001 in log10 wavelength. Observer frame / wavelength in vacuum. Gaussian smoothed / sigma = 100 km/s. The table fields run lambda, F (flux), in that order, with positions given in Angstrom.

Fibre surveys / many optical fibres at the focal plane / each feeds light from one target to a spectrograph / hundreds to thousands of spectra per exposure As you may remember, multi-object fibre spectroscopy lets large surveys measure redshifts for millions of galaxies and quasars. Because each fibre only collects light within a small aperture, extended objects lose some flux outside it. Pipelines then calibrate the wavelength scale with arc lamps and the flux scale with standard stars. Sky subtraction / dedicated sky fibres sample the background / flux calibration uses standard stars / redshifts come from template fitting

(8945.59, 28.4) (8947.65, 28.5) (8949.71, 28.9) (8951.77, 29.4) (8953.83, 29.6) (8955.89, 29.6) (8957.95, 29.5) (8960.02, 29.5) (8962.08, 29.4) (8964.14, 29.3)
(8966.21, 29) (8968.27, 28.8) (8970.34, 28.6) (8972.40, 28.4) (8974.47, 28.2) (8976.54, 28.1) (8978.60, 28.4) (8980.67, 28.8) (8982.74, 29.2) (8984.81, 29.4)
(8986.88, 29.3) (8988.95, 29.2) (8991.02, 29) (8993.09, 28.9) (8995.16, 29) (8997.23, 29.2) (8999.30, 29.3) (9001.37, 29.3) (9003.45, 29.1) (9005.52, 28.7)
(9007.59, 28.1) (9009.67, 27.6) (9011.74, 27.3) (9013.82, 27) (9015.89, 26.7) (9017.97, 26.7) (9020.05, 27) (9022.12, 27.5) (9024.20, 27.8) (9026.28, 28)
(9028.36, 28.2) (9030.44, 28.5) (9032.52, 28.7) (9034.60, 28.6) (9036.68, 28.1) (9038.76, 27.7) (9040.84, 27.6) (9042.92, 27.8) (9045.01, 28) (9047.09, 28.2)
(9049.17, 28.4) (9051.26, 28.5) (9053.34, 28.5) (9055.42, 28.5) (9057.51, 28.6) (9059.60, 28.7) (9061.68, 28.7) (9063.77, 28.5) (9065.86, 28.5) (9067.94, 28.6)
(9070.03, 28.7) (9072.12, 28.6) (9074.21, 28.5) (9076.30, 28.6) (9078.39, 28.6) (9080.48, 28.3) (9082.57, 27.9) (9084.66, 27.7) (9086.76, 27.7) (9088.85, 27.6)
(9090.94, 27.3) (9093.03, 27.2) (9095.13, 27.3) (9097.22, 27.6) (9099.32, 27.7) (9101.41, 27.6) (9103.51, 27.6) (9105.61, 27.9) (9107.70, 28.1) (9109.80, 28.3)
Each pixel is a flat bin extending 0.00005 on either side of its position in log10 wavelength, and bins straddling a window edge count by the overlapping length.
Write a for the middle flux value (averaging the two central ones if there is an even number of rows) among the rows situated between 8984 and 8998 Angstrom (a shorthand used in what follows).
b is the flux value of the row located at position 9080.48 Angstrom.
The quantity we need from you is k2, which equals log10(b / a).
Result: -0.014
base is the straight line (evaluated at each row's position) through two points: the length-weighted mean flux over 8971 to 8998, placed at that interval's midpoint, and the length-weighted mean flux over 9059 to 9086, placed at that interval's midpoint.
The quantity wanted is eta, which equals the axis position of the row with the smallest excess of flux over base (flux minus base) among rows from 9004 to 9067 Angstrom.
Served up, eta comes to 9015.89 Angstrom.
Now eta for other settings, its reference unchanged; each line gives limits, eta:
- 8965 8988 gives 8976.54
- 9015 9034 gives 9015.89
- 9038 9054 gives 9040.84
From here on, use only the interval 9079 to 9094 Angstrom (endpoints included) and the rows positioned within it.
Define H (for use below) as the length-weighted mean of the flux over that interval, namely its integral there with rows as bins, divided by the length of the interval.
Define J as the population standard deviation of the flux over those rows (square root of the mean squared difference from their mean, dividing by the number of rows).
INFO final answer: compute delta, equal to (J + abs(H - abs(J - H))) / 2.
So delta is 0.34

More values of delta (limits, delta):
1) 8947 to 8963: 0.37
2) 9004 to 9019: 0.69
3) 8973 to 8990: 0.49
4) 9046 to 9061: 0.15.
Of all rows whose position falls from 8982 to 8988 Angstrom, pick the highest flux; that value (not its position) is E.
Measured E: 29.4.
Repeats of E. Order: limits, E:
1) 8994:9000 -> 29.3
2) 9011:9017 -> 27.3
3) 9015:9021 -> 27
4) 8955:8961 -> 29.6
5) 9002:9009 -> 29.1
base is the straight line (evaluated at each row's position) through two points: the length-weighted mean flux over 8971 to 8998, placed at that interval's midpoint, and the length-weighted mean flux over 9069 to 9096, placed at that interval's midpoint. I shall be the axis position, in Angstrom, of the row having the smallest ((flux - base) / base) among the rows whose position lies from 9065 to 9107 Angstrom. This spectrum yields 9093.03 Angstrom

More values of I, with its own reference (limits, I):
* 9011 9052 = 9015.89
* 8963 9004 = 8976.54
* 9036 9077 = 9040.84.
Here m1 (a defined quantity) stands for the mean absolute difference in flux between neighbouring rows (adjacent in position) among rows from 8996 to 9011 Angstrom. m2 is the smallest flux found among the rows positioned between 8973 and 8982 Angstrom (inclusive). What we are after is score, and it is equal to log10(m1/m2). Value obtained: -1.97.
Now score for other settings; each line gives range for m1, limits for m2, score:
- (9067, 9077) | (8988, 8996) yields -2.46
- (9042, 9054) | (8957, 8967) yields -2.32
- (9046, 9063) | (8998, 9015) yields -2.58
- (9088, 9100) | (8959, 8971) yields -2.20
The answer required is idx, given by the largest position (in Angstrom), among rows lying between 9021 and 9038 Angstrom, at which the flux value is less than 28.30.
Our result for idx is 9036.68 Angstrom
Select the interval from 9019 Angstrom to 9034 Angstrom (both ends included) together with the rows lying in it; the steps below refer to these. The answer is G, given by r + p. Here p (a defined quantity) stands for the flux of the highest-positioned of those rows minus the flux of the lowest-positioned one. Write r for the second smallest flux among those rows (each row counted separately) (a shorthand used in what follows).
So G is 29.2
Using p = 1.7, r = 27.5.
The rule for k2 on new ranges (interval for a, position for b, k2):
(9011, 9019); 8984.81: 0.039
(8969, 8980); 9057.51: 0.003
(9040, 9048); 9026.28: 0.002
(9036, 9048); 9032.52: 0.012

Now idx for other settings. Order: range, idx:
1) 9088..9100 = 9099.32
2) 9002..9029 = 9028.36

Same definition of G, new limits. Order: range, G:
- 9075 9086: 27.0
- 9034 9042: 26.7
